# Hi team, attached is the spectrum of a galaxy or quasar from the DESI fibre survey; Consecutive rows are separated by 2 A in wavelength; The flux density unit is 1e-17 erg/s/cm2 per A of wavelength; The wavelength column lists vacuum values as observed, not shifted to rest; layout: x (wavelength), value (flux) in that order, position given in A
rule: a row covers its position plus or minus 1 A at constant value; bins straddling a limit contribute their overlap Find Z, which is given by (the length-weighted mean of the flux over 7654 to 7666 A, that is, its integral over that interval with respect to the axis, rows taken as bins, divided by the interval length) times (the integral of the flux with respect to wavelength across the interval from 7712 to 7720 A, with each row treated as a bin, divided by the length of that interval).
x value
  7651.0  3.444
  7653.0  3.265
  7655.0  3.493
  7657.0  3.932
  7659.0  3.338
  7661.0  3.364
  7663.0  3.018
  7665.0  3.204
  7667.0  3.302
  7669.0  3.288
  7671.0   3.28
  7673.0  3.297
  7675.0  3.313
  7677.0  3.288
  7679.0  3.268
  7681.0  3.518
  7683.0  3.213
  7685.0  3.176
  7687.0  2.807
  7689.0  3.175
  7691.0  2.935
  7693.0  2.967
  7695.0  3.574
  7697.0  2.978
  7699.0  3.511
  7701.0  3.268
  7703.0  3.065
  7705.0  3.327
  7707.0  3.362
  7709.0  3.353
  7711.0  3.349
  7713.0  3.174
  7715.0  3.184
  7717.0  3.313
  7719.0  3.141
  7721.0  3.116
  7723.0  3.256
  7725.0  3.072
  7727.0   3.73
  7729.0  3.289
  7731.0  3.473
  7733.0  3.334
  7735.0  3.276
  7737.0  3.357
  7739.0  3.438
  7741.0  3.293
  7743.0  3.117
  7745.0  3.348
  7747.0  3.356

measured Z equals 10.9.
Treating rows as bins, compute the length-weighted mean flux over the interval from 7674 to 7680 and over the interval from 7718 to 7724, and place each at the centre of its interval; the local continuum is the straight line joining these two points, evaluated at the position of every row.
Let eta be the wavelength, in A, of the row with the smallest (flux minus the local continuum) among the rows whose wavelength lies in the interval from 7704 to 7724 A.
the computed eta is 7721.0 A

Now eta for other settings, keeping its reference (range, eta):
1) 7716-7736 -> 7725.0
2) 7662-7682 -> 7663.0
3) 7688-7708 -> 7691.0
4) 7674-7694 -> 7687.0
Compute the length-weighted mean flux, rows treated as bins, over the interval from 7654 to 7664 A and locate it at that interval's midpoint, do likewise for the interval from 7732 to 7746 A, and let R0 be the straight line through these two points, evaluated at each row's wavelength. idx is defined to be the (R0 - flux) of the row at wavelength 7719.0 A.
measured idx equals 0.2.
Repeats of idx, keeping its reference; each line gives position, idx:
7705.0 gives 0.0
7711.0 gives 0.0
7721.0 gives 0.2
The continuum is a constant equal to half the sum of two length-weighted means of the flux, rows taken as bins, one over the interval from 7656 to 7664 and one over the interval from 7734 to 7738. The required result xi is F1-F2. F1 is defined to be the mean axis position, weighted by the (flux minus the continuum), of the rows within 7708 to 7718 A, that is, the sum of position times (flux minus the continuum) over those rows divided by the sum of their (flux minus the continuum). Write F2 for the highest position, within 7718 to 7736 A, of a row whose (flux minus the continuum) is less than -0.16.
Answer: -10.9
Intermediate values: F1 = 7714.1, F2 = 7725.0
